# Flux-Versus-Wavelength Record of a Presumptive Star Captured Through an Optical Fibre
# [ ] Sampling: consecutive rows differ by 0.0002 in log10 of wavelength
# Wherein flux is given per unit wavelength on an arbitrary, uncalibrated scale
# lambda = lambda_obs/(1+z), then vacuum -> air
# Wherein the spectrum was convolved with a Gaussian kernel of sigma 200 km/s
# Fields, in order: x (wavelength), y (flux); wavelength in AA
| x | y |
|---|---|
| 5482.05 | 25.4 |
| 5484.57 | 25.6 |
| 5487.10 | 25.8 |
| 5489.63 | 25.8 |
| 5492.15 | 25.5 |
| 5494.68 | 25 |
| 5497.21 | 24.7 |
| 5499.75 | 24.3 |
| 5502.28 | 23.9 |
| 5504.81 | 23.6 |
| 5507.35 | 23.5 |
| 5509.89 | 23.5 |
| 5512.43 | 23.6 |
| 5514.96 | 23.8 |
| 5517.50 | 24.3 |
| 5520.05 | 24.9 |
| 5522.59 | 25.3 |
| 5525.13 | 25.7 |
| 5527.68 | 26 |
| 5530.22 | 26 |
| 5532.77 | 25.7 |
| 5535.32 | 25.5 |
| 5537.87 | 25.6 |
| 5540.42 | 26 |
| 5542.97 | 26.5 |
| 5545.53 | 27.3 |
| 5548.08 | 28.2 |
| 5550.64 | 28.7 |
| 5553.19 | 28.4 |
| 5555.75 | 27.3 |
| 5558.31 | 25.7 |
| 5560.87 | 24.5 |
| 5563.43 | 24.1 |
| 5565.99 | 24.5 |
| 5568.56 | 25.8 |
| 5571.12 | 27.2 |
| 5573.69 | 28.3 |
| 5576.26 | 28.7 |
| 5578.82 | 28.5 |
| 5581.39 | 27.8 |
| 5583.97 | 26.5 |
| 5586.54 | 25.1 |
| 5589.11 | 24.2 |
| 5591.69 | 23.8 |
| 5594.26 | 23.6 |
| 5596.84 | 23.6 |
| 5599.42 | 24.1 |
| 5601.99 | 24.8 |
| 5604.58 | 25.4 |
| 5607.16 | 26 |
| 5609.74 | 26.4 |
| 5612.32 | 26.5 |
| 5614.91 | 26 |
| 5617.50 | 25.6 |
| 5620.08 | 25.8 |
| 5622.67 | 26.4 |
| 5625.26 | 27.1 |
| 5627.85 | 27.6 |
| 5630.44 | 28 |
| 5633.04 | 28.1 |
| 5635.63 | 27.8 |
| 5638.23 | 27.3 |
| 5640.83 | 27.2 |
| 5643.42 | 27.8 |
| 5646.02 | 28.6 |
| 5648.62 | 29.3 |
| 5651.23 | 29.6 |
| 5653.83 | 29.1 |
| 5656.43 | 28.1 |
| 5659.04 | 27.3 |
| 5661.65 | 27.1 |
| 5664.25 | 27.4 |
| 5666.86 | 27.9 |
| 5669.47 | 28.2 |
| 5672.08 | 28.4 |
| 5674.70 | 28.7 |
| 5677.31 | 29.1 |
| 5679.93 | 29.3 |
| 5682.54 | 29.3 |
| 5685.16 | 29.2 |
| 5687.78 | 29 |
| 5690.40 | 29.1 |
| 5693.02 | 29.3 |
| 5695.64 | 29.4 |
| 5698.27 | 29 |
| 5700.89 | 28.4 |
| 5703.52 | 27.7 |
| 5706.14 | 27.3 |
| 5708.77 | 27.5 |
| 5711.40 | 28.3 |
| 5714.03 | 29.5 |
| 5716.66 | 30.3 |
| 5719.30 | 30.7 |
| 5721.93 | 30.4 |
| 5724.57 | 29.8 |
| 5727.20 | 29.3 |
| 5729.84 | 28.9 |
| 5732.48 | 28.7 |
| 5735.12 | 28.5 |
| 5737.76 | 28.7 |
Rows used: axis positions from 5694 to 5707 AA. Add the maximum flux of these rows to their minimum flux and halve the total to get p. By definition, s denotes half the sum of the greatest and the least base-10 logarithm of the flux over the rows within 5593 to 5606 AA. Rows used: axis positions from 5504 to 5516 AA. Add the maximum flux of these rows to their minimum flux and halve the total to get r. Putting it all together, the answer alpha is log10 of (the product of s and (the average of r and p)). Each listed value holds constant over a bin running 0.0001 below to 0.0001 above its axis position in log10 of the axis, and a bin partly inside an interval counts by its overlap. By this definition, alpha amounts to 1.56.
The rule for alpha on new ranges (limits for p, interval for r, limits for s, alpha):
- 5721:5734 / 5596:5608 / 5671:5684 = 1.60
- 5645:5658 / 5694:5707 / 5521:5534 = 1.61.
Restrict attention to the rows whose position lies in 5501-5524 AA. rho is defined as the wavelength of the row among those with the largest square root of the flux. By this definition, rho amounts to 5522.59 AA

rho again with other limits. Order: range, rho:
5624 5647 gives 5646.02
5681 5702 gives 5695.64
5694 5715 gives 5714.03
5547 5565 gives 5550.64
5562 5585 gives 5576.26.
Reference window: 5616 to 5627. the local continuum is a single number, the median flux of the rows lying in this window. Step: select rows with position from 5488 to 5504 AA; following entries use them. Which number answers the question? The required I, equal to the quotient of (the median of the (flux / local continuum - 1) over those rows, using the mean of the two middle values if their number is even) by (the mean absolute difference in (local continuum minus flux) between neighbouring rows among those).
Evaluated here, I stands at -0.13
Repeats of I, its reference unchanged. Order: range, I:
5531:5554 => 0.03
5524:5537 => -0.08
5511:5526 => -0.14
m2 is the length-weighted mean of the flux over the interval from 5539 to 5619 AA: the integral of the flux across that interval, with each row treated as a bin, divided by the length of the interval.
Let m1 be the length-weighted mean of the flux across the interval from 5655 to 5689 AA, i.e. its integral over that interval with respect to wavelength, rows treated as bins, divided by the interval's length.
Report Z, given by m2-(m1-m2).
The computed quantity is 24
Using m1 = 28.4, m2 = 26.1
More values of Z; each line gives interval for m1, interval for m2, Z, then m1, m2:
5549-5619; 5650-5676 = 30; 26.0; 28.2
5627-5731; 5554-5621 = 23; 28.6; 25.8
